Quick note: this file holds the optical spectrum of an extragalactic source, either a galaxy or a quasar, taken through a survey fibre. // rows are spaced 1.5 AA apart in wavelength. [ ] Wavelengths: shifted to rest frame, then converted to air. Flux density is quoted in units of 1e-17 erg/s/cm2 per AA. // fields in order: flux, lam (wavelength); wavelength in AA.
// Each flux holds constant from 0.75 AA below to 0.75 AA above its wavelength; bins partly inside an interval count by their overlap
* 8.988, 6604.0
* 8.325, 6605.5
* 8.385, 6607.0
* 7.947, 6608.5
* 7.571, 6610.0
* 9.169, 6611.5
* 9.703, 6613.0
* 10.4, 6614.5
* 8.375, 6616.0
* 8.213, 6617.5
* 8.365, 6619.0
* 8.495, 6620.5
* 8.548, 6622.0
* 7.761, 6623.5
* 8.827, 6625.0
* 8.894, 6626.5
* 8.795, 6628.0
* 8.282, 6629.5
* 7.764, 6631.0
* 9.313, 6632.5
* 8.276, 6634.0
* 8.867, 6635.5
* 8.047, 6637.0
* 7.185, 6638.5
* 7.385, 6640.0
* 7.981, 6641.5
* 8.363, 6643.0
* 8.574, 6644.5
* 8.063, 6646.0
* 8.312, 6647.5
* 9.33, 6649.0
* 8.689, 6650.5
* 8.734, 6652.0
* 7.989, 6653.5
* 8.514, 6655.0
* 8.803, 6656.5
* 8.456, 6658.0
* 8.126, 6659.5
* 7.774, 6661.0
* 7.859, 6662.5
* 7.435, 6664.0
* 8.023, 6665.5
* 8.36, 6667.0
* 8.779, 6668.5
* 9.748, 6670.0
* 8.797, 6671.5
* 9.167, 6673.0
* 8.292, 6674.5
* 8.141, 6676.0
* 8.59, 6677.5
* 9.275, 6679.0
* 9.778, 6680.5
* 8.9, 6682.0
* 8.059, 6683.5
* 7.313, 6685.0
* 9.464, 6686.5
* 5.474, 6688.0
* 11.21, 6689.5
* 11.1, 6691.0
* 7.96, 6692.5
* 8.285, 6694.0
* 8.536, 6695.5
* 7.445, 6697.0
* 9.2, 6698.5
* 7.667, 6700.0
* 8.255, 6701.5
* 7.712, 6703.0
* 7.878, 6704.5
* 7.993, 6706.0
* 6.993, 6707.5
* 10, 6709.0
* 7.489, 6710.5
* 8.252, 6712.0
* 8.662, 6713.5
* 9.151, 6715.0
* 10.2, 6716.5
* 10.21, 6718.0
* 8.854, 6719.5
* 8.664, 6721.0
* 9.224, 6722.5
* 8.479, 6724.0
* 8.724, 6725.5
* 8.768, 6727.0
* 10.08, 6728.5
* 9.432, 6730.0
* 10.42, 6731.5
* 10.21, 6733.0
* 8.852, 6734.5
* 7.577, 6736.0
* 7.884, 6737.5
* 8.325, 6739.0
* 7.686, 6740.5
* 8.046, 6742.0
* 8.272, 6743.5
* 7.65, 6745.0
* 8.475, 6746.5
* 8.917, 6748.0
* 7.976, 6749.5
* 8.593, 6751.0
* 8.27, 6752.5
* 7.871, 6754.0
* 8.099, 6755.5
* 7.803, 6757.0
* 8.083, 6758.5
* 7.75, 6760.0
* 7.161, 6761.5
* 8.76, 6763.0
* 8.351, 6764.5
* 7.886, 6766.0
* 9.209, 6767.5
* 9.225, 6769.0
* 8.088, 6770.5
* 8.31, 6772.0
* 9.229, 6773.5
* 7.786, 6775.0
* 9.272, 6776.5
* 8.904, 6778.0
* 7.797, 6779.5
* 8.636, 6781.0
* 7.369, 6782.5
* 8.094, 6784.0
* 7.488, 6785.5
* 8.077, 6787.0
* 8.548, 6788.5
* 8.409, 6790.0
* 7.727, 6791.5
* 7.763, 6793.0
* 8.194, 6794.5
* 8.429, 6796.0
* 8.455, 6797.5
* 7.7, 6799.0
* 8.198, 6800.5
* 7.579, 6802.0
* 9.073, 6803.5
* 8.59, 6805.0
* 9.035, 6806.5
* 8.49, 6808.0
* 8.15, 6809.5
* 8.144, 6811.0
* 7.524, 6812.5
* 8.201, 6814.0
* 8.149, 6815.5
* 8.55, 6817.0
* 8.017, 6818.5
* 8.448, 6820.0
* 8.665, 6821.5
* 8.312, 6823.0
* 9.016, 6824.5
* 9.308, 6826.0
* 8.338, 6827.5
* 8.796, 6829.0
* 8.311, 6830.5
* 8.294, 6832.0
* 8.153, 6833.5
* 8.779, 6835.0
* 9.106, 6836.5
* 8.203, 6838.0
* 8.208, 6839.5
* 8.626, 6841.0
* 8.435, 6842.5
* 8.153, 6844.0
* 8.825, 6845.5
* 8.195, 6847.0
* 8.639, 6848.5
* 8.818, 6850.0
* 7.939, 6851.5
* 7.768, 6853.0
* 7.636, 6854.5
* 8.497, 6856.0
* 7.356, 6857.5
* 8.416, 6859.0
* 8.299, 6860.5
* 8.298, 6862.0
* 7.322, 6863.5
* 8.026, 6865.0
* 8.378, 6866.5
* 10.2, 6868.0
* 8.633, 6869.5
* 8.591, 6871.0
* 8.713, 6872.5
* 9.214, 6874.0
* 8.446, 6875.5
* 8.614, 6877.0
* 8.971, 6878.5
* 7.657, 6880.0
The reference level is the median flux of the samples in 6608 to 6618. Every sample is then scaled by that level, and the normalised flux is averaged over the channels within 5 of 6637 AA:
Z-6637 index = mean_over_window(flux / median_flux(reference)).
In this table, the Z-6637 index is 0.97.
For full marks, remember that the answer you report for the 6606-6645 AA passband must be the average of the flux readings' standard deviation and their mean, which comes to 4.57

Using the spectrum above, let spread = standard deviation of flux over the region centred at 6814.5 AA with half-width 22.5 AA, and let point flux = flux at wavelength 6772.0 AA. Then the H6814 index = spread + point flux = 8.8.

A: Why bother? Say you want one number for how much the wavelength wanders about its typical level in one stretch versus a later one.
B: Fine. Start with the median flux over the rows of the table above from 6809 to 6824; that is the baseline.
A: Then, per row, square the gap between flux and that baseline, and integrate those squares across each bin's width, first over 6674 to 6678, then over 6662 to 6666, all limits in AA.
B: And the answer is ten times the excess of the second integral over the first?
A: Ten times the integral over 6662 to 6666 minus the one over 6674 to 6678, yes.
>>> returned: 7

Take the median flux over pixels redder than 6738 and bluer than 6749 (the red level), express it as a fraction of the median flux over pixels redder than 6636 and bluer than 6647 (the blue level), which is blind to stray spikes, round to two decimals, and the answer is 1.03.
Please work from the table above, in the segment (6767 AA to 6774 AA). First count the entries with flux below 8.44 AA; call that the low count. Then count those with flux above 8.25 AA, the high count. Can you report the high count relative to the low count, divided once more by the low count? 1.0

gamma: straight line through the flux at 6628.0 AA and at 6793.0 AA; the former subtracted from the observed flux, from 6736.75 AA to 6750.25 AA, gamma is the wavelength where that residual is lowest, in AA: 6745.0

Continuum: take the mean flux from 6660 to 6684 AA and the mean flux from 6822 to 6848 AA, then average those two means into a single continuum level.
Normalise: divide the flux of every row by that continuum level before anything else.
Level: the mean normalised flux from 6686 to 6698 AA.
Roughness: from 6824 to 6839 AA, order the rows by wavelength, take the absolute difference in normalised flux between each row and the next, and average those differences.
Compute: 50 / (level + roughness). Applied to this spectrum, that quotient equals 46.7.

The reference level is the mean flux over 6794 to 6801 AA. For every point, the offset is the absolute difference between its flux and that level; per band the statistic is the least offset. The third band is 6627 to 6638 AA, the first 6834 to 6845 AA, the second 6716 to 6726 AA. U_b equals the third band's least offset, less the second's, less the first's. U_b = -0.21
